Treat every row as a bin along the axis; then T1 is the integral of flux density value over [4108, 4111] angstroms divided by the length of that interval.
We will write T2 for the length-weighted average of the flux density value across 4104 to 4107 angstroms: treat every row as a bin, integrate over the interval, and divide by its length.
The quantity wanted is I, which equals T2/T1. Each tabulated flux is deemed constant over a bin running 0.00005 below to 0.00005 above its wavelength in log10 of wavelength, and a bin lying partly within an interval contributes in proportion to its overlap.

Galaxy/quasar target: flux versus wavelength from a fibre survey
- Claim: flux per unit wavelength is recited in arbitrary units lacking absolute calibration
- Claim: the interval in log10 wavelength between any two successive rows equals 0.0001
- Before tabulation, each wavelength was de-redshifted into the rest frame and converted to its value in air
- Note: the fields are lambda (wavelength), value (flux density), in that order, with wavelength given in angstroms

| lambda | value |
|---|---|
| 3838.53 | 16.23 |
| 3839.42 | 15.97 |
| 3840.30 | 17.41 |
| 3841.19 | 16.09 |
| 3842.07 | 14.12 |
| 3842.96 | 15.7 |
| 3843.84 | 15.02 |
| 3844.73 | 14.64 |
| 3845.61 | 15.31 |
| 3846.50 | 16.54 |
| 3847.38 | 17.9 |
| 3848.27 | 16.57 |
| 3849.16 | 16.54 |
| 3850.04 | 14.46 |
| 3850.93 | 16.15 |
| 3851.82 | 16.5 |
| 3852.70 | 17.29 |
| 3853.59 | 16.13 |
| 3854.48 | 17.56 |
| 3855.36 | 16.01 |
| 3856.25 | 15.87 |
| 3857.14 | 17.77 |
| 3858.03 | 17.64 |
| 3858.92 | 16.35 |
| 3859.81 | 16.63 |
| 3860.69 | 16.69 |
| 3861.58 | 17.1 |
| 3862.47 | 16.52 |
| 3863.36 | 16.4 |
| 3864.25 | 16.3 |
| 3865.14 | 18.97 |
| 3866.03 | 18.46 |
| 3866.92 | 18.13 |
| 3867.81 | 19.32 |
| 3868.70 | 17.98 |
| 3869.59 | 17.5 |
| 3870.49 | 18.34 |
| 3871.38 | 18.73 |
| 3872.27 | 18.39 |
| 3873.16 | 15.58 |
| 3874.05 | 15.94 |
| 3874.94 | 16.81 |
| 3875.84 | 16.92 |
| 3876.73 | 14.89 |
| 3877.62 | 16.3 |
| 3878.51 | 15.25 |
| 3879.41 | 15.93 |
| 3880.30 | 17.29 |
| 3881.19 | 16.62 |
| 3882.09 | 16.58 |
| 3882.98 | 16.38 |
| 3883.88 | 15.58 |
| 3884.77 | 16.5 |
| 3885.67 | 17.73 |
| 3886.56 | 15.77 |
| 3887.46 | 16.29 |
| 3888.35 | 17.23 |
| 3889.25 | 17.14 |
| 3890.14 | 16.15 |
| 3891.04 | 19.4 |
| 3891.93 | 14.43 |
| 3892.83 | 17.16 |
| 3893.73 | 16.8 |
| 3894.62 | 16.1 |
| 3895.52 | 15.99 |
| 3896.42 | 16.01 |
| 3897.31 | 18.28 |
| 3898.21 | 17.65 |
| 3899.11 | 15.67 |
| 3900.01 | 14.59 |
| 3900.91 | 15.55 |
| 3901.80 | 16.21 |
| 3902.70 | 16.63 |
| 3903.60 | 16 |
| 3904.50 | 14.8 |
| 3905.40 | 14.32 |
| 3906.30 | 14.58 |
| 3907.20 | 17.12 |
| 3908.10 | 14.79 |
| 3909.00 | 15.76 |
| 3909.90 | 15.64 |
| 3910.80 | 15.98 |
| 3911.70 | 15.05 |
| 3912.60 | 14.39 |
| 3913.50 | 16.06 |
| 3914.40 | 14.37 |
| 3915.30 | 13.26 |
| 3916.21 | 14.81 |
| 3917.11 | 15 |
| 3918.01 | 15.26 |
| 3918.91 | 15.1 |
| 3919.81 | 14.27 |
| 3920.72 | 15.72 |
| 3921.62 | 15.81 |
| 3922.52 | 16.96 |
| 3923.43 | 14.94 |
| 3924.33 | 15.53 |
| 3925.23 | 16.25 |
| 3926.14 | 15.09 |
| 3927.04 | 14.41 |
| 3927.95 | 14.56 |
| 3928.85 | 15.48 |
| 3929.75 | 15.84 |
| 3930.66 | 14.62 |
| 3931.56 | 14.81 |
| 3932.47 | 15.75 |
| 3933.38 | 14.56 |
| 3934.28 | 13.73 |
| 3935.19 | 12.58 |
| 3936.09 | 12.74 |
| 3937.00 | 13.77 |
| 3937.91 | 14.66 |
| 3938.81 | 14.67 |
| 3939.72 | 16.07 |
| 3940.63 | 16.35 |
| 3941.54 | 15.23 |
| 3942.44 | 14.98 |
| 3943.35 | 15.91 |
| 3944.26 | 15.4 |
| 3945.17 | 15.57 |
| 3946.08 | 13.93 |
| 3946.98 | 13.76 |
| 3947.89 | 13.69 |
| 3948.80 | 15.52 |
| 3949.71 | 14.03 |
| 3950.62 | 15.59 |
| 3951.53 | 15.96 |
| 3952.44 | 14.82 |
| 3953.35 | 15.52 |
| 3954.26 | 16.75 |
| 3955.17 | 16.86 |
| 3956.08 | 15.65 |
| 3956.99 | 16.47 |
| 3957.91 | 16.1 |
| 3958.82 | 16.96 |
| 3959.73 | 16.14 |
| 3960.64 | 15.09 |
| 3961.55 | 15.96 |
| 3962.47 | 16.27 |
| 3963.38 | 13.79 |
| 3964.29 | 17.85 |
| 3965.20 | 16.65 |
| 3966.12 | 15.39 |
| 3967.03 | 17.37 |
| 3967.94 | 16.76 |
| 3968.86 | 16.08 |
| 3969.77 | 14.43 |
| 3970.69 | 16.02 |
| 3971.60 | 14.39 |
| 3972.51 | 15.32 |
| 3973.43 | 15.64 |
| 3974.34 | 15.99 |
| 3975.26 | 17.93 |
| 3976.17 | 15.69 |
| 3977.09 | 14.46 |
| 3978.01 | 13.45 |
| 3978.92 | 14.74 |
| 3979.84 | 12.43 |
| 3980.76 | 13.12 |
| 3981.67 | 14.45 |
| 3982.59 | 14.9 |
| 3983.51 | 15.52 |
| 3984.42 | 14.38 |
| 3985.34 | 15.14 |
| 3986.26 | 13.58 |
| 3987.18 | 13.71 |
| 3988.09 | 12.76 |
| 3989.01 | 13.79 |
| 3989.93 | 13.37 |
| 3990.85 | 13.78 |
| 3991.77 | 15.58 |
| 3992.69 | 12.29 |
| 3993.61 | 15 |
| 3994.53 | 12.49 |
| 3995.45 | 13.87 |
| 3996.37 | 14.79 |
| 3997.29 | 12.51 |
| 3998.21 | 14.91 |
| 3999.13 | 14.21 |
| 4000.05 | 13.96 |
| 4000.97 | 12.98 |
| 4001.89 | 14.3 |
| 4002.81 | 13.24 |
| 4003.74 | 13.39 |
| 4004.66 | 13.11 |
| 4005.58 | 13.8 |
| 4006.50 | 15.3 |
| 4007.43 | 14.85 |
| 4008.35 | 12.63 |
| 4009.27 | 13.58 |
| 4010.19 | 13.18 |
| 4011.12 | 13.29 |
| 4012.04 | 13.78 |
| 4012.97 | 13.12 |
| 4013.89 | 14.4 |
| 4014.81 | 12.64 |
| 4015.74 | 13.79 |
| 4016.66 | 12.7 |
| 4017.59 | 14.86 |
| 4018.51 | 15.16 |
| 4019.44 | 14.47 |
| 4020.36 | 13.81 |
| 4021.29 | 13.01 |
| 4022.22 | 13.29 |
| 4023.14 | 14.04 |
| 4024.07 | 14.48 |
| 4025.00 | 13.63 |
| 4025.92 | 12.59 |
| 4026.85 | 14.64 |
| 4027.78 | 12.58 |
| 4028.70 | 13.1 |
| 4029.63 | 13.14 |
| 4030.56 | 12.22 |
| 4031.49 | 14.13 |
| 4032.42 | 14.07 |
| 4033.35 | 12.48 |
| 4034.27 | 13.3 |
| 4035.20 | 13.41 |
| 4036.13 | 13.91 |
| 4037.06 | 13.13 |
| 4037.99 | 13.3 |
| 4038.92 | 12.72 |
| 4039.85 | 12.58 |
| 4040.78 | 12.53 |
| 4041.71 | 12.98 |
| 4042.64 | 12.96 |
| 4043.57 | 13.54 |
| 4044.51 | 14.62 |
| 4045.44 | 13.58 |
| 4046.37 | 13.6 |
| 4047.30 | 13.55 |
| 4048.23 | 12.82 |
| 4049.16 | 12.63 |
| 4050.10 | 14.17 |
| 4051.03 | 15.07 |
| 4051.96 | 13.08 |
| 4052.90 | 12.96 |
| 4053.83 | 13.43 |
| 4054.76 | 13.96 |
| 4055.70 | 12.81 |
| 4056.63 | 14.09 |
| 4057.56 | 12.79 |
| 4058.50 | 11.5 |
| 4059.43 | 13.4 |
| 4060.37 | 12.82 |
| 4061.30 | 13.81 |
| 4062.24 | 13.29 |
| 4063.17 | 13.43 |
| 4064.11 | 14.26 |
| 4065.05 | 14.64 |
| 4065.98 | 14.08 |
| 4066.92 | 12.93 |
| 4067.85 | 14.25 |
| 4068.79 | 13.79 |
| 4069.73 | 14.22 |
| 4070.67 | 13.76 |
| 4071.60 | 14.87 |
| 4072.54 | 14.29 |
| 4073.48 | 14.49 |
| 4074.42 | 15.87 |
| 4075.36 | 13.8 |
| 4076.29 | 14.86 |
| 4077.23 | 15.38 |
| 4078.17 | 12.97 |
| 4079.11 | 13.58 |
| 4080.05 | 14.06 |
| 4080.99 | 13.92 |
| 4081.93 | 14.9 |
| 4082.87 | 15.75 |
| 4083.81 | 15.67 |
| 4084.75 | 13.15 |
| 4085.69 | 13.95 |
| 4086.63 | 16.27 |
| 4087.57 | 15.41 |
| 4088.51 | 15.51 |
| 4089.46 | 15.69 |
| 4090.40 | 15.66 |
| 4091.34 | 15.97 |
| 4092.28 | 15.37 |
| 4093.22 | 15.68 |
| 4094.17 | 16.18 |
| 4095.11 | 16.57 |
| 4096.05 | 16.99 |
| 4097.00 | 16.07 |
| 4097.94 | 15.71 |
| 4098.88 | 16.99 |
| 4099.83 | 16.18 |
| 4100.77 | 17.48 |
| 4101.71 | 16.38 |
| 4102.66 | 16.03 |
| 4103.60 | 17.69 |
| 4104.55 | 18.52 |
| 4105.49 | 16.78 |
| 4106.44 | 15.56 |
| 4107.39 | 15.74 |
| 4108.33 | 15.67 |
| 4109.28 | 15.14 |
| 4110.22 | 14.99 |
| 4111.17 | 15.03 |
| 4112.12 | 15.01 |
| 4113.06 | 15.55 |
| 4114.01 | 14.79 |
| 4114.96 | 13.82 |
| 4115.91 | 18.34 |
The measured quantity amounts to 1.11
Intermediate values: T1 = 15.2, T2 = 16.9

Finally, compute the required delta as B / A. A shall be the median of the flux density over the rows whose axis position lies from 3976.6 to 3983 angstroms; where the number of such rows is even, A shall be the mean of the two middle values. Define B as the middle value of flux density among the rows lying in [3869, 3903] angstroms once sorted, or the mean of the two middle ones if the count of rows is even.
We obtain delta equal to 1.14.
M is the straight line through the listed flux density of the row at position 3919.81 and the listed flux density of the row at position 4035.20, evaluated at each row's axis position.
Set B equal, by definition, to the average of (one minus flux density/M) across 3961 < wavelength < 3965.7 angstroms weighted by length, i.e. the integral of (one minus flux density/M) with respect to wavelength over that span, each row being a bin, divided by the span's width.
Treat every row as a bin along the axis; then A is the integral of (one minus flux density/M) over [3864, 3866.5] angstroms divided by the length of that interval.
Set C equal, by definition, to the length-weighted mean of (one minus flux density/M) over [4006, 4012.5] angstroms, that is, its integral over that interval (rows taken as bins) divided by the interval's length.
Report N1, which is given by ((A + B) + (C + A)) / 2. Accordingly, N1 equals -0.31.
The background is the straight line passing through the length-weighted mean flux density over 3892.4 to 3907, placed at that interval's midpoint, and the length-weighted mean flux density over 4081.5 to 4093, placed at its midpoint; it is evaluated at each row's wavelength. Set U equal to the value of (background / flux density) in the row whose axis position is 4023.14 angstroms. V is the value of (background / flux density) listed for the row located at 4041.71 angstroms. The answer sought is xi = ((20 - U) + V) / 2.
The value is 10.0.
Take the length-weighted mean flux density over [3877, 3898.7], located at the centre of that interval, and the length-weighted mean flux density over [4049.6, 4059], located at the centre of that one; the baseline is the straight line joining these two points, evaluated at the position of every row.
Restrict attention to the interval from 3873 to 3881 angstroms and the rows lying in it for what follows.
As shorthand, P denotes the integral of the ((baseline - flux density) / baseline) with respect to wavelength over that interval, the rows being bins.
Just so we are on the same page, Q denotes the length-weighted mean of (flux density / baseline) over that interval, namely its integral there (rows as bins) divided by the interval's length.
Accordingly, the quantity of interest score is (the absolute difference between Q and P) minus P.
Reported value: 0.3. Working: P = 0.3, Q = 0.96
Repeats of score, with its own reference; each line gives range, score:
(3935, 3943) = 0.0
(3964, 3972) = 2.2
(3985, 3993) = 0.0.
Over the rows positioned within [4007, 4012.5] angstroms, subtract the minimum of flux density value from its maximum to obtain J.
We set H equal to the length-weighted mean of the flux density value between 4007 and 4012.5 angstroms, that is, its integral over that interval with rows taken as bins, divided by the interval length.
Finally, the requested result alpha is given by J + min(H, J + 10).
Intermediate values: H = 13.6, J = 2.2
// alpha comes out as 14.4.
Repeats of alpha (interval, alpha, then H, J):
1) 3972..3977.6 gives 16.9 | 15.8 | 3.5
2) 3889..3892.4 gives 19.9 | 16.8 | 5.0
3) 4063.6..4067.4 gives 13.4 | 14.0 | 1.7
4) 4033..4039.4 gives 12.9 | 13.2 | 1.4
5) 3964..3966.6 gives 14.9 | 16.6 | 2.5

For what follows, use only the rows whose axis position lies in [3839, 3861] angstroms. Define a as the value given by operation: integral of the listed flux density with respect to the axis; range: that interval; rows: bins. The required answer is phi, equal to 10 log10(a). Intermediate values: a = 358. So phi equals 25.5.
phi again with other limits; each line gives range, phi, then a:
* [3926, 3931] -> 18.8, 75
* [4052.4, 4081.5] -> 26.0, 402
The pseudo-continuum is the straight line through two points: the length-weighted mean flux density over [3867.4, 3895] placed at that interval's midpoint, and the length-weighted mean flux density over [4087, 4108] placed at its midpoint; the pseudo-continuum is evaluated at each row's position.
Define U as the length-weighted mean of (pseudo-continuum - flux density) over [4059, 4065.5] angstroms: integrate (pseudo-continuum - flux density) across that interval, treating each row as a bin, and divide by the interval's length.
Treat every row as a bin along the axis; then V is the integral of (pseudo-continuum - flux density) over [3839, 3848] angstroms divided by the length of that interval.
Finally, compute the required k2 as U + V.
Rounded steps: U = 2.7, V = 1.0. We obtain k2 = 4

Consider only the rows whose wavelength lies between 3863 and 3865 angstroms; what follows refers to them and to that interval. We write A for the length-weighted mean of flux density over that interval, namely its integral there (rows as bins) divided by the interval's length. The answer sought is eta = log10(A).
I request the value 1.224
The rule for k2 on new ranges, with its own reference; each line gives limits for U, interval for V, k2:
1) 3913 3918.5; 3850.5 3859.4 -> 2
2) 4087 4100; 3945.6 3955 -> 2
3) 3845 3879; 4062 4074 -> 2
